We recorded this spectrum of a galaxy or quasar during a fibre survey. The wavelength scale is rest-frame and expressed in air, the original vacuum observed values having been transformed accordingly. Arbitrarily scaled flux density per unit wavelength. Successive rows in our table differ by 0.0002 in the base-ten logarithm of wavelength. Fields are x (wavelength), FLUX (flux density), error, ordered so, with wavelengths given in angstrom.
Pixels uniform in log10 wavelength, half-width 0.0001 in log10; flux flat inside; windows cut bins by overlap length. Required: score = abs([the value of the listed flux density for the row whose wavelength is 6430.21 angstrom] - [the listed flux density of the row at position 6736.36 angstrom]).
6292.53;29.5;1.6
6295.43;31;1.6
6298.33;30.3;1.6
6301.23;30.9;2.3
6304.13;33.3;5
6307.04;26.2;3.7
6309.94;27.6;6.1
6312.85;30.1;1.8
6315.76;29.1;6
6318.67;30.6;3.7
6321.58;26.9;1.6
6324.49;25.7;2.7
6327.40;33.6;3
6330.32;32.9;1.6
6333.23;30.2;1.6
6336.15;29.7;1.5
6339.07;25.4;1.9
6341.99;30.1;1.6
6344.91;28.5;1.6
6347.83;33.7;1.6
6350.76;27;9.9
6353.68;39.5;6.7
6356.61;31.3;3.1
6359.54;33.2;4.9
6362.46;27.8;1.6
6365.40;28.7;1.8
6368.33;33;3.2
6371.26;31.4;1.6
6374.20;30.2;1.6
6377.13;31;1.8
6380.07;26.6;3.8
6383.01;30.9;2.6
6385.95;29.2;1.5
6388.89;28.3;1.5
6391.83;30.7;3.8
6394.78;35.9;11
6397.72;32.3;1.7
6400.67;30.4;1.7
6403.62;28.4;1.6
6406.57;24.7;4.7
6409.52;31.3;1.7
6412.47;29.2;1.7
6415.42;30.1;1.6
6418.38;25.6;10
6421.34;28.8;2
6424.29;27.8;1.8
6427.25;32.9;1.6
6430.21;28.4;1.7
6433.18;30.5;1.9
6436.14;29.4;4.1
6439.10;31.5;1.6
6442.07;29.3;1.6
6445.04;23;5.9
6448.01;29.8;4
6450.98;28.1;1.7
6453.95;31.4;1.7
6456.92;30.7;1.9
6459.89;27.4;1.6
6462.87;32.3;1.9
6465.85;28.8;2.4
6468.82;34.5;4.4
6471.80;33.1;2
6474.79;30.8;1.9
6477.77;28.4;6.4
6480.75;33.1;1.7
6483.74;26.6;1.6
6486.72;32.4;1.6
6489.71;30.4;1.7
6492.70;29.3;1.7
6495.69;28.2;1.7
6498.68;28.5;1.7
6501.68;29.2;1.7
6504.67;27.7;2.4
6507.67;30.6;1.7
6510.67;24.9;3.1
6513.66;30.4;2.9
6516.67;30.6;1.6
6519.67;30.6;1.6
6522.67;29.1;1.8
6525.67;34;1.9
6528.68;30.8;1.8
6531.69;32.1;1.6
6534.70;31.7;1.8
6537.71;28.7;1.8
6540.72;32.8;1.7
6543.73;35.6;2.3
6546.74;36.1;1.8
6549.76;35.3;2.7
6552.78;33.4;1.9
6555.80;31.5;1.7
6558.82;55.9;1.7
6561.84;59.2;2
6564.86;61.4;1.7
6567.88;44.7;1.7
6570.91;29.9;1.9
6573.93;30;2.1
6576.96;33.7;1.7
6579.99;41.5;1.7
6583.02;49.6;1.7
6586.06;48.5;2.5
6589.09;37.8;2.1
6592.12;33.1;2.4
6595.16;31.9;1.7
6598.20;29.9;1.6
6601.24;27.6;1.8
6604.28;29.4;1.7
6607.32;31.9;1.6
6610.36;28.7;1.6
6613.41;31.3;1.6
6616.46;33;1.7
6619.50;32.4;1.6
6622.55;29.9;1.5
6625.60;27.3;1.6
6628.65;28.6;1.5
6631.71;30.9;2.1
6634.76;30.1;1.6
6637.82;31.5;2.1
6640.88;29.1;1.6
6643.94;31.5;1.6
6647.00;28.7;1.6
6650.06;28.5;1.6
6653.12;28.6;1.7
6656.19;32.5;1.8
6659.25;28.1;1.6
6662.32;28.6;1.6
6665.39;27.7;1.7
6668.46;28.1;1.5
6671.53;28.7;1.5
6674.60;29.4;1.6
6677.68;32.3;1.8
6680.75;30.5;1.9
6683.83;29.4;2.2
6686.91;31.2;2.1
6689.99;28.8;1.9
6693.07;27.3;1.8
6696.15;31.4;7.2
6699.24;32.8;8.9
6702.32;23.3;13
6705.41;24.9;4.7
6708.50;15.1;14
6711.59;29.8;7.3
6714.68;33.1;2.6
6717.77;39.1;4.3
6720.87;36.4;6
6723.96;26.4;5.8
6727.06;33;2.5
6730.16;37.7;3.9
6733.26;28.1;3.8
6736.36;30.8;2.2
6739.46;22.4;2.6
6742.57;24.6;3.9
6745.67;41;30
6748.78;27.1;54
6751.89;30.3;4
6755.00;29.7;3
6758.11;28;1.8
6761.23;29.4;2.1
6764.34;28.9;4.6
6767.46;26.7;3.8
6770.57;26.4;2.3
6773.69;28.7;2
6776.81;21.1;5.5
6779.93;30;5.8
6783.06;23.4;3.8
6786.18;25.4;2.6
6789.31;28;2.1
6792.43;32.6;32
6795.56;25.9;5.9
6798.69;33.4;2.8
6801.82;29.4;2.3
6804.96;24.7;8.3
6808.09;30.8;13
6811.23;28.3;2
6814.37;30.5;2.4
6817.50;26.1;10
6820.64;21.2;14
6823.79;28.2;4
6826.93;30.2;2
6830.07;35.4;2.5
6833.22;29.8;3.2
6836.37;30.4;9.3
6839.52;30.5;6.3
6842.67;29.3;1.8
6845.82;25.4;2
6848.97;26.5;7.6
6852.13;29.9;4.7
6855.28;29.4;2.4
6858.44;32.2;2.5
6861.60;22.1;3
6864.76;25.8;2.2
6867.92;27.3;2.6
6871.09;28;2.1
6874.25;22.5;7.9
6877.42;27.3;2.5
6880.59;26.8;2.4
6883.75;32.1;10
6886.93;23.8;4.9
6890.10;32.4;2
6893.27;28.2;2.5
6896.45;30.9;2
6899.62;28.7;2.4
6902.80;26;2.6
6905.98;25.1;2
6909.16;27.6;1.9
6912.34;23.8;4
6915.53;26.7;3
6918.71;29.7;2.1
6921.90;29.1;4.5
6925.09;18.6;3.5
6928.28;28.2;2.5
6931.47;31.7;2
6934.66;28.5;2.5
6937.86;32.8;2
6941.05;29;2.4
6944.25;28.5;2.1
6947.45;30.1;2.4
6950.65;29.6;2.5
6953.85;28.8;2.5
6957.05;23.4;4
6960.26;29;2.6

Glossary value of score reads 2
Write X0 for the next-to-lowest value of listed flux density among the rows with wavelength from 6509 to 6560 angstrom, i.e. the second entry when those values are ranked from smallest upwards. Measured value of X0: 28.7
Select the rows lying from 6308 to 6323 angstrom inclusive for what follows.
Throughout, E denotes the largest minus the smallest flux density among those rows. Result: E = 3.7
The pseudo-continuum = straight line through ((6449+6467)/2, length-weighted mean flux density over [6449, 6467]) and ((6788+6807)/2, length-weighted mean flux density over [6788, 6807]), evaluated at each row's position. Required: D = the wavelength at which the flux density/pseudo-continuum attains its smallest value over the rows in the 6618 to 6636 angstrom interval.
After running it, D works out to 6625.60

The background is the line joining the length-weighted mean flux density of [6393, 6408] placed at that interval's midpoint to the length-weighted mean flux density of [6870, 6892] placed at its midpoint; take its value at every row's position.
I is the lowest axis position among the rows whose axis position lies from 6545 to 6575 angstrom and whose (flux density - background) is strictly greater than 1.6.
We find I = 6546.74 angstrom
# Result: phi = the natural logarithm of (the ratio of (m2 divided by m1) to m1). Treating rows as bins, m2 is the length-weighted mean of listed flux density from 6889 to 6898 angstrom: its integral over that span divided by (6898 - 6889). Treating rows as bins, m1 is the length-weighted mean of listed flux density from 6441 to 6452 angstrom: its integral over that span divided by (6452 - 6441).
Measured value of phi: -3.21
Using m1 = 27.5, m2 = 30.4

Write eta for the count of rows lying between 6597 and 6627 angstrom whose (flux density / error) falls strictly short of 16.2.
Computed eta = 1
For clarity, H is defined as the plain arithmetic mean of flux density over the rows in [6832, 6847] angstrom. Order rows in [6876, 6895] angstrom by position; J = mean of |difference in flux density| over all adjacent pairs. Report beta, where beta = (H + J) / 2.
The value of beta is 17.2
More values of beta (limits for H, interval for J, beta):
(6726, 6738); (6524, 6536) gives 17.0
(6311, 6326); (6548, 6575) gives 18.3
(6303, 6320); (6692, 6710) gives 17.4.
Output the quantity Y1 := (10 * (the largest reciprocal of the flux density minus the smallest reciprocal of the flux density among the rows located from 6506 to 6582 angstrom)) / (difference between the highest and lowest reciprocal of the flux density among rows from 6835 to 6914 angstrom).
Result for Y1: 17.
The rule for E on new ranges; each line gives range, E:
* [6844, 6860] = 6.8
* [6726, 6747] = 18.6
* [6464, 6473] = 5.7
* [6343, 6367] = 12.5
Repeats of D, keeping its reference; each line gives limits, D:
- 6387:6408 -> 6406.57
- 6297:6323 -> 6307.04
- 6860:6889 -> 6861.60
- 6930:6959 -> 6957.05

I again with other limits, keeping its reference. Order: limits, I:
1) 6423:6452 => 6427.25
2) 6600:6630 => 6607.32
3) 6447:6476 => 6462.87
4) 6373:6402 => 6394.78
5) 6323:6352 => 6327.40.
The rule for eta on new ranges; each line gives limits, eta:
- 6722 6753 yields 10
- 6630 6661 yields 2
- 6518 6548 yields 3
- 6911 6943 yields 9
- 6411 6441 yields 5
